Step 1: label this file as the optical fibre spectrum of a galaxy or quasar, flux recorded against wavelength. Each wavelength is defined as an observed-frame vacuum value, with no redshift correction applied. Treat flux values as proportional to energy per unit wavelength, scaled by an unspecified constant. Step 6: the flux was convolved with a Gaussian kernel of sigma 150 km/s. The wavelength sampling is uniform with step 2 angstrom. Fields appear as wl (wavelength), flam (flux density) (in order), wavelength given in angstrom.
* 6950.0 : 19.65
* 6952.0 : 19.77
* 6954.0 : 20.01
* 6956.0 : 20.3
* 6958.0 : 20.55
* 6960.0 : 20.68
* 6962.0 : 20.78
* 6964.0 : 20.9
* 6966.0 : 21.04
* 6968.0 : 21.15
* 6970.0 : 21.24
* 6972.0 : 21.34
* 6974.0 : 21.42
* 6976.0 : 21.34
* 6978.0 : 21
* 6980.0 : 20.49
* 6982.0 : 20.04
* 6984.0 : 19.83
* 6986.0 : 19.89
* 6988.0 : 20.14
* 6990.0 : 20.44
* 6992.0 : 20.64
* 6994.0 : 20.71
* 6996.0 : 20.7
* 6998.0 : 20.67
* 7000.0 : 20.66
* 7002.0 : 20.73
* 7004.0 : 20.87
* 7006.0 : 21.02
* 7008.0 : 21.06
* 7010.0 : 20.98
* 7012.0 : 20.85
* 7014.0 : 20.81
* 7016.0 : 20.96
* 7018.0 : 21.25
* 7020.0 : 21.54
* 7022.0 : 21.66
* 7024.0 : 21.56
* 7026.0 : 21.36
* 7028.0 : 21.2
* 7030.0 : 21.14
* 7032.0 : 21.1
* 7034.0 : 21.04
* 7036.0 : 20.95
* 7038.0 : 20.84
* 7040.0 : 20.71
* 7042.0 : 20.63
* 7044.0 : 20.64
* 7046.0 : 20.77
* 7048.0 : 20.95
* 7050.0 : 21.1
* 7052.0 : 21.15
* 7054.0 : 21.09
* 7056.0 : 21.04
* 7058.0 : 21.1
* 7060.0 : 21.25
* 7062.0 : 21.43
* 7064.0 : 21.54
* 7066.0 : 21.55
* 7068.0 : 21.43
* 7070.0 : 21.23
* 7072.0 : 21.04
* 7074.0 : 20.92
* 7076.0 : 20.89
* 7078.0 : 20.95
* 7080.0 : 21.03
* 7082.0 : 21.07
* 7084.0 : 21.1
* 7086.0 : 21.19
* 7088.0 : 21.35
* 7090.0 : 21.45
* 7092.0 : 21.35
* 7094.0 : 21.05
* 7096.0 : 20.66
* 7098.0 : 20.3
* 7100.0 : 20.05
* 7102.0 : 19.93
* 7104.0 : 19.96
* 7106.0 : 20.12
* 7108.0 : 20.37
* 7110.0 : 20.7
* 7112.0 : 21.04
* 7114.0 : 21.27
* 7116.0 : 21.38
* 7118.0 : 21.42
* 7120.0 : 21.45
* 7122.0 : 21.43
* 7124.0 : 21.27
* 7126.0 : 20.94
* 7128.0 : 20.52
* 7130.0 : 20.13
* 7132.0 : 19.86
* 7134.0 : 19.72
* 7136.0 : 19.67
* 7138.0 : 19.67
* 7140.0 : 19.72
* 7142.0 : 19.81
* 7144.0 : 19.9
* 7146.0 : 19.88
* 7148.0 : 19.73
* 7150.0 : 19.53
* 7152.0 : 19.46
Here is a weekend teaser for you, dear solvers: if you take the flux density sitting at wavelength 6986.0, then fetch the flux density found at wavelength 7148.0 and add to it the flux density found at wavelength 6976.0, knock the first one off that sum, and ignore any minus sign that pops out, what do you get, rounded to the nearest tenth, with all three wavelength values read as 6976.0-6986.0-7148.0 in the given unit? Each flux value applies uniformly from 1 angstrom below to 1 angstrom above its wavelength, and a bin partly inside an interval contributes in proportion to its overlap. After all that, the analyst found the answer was 21.2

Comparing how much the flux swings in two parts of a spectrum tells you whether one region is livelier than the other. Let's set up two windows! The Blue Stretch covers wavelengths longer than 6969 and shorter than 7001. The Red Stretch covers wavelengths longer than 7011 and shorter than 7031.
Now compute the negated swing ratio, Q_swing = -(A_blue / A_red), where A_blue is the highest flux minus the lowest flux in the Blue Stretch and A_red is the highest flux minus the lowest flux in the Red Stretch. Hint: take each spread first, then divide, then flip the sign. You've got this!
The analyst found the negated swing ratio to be -1.87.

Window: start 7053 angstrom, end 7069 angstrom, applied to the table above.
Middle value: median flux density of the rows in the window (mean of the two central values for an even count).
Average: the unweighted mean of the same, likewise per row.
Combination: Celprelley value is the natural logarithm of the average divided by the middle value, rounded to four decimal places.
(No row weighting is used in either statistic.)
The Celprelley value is -0.0017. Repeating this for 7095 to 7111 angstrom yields 0.0025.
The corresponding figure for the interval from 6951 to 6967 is -0.0054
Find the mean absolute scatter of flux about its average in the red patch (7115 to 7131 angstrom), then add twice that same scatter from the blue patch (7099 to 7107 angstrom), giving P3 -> 0.54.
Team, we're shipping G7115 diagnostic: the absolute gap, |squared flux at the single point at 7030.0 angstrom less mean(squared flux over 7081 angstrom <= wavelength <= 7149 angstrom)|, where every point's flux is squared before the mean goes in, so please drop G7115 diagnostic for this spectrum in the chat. 23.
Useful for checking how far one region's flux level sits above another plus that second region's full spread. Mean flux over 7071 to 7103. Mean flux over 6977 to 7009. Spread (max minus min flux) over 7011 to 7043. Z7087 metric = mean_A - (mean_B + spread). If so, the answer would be -0.7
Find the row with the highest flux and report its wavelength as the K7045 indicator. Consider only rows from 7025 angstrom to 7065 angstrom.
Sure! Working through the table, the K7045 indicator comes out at 7064.0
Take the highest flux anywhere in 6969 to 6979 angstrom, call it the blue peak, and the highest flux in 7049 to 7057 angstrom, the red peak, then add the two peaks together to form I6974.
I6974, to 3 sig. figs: 42.6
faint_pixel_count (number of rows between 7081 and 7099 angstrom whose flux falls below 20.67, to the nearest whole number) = 2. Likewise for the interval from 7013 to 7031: 0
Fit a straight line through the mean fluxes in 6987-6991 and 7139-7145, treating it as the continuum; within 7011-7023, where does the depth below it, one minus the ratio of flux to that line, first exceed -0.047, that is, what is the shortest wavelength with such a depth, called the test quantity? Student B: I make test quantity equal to 7012.0 angstrom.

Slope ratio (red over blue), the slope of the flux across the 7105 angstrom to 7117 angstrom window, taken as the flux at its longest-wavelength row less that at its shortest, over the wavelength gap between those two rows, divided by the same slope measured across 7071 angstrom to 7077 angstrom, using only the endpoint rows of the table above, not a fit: -3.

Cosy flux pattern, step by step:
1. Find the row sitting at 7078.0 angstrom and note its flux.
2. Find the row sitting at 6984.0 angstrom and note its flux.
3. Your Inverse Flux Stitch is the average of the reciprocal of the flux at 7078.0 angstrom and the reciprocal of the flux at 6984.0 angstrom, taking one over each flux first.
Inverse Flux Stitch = 0.0491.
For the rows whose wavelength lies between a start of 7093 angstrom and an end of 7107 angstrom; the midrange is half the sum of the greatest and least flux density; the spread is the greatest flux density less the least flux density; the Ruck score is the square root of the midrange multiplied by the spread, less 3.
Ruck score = 1.8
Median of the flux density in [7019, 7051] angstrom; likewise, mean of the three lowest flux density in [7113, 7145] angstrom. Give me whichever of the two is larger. 21.07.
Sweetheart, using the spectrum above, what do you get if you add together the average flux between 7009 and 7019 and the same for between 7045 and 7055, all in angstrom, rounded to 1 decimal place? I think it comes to 42.0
